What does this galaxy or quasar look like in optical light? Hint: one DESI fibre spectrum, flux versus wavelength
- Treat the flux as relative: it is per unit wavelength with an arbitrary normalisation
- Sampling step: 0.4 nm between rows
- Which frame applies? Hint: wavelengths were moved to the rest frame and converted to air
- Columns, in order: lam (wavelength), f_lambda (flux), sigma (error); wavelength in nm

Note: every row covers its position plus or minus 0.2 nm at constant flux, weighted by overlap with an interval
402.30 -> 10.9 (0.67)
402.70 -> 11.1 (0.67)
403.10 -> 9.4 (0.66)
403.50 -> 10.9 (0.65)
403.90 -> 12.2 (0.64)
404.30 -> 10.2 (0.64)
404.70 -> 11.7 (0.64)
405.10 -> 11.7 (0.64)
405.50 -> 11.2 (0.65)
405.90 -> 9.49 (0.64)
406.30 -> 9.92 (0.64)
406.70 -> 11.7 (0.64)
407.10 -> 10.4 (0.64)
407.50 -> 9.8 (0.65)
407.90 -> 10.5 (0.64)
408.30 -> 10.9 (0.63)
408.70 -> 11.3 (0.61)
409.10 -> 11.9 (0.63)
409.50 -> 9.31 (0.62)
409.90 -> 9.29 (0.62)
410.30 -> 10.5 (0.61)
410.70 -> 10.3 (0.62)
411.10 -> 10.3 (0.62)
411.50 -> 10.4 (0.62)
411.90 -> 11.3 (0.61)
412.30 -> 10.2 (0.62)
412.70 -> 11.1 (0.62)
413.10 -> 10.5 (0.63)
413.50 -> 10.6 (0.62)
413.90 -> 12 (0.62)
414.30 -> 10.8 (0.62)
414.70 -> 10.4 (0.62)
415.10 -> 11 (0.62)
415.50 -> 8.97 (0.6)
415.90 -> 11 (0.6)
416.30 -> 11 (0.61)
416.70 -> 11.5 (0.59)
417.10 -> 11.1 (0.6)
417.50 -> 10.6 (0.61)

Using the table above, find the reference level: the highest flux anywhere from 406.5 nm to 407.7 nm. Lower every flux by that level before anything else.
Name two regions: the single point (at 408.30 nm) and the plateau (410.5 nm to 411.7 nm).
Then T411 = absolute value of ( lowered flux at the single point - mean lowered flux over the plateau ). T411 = 0.57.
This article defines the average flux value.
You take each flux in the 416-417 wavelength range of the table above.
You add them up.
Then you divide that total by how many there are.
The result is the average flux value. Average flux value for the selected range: 11.2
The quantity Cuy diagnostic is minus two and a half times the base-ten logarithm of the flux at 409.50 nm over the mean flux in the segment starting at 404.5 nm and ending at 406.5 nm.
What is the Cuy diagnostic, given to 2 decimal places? 0.16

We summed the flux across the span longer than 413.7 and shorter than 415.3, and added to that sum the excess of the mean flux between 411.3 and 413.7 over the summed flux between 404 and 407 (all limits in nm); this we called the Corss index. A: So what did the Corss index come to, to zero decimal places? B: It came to -21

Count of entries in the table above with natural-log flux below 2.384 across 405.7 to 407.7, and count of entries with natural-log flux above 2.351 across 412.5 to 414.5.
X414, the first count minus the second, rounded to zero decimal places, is -1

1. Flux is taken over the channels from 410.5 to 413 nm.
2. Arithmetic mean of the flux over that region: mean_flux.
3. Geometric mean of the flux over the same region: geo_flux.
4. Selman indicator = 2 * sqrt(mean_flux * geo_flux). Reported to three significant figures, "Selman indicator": 21.2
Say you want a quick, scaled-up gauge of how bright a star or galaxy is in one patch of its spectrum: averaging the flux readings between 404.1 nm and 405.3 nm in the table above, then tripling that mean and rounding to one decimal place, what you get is 33.6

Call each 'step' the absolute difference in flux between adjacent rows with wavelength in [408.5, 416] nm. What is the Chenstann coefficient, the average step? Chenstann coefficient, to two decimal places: 0.89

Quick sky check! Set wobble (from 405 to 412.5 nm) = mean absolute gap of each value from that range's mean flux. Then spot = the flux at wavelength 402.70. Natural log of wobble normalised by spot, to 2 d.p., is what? -2.84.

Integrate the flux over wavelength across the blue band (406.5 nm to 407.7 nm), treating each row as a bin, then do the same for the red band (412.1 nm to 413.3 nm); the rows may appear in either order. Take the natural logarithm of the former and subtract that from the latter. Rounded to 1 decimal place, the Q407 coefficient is 10.2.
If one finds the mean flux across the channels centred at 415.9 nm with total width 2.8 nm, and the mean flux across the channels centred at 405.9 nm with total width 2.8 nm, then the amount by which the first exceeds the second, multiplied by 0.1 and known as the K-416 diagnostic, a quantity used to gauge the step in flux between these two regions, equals -0.016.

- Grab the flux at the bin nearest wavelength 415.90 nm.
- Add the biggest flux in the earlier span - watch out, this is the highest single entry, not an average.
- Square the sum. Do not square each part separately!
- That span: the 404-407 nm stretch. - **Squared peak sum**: 515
